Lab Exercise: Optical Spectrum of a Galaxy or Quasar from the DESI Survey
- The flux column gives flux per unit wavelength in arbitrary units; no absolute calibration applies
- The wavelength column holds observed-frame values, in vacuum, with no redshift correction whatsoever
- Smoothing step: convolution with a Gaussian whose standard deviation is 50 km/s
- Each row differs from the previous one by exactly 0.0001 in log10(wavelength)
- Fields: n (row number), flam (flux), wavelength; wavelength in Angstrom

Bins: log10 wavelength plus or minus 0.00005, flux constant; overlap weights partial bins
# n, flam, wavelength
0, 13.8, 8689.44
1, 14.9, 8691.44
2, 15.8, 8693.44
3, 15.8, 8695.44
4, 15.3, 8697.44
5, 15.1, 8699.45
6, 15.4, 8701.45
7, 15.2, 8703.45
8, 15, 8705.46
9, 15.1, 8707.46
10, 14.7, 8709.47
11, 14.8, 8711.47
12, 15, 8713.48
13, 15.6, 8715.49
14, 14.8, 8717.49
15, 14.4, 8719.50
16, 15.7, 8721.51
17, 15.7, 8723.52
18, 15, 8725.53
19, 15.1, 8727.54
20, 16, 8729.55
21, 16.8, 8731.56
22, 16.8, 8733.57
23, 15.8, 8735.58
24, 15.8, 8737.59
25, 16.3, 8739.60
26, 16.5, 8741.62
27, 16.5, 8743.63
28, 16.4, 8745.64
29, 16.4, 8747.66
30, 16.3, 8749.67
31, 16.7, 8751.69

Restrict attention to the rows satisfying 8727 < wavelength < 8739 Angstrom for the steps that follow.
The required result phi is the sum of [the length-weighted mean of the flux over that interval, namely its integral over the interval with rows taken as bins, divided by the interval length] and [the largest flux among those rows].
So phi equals 32.9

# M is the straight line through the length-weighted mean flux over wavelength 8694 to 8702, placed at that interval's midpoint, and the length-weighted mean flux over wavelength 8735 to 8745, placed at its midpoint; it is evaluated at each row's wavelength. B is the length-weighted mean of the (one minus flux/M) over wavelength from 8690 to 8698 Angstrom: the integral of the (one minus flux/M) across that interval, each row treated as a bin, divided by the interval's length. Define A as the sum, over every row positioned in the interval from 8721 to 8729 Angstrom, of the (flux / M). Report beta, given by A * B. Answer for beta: 0.00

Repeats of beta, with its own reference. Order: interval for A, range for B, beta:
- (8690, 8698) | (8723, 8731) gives 0.12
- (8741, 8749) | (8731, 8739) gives -0.04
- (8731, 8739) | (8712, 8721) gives 0.20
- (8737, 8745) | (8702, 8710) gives 0.14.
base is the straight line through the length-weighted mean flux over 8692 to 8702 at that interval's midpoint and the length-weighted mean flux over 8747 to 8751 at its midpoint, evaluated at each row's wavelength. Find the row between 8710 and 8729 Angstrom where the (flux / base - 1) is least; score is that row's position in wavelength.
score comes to 8719.50 Angstrom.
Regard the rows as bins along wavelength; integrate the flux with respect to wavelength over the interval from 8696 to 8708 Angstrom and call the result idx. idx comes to 183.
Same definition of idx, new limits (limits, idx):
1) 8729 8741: 195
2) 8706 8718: 180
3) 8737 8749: 196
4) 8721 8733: 189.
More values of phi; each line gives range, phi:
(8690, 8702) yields 31.1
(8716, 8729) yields 30.9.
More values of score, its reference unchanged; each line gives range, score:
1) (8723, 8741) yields 8725.53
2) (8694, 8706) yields 8705.46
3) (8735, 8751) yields 8737.59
